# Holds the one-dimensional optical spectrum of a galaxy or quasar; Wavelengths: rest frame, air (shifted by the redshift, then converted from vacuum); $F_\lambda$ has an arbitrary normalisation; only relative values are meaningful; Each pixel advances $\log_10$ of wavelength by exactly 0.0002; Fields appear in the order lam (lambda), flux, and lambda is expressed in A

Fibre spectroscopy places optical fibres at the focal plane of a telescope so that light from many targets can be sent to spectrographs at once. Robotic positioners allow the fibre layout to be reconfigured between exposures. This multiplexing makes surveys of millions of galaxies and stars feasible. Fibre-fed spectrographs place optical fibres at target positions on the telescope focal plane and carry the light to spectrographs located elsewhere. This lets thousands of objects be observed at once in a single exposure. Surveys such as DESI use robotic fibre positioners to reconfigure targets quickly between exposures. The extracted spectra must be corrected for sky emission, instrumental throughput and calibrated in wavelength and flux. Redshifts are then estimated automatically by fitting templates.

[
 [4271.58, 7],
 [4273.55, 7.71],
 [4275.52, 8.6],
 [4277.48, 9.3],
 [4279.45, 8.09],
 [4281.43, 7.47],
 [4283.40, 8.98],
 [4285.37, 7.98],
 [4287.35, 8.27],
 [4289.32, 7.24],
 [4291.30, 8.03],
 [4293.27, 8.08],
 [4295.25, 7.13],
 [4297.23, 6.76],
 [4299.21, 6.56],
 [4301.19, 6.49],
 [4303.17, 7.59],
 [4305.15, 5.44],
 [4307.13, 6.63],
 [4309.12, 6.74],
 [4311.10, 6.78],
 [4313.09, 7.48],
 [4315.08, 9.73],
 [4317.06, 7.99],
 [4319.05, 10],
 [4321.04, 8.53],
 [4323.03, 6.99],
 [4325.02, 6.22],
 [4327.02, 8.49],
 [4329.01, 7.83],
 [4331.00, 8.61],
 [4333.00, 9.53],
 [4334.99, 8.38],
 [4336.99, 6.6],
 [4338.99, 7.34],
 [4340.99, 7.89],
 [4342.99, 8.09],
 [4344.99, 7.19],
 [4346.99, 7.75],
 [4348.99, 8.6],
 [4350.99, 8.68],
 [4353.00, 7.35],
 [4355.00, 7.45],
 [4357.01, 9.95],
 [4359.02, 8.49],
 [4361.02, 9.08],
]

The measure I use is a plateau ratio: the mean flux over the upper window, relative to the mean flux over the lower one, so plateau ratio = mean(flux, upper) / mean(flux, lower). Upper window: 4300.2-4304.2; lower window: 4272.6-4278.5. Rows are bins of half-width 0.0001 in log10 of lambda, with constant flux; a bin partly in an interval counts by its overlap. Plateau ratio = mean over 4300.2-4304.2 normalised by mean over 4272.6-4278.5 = 0.8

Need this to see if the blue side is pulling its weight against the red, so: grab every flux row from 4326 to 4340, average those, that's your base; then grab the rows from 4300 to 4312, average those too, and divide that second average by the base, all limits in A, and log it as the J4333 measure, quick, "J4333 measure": 0.82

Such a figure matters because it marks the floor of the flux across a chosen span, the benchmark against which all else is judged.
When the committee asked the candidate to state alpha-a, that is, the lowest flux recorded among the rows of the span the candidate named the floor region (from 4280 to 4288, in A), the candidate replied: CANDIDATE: 7.47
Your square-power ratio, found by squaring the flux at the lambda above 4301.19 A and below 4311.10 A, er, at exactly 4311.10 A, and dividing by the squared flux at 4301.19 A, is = 1.09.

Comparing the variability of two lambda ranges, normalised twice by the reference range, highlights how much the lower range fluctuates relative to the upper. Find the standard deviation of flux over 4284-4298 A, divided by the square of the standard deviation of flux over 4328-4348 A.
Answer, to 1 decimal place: 0.9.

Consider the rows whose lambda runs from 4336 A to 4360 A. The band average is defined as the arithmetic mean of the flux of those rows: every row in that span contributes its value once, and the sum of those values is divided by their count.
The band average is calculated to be 7.95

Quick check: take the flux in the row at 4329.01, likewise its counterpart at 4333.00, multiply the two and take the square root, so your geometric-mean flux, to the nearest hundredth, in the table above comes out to 8.64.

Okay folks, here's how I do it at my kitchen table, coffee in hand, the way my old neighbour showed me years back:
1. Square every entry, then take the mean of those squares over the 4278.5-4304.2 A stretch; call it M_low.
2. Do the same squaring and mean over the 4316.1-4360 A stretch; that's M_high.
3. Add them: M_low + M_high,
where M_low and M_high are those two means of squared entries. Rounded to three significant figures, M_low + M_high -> 124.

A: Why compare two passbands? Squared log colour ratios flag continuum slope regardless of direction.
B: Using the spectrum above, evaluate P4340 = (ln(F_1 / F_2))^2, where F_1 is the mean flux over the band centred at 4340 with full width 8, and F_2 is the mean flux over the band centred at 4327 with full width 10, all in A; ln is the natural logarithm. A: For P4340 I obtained 0.000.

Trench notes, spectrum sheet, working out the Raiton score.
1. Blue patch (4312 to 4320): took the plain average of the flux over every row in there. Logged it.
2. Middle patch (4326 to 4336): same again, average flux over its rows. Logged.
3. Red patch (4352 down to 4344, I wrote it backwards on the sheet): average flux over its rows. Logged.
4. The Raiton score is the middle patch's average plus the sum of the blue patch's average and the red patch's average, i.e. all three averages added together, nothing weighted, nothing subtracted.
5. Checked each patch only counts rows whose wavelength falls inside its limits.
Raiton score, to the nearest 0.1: 25.4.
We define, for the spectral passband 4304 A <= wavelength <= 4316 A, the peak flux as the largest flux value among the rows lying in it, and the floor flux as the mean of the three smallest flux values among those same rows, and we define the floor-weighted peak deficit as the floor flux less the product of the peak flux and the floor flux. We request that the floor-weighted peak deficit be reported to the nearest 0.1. -54.7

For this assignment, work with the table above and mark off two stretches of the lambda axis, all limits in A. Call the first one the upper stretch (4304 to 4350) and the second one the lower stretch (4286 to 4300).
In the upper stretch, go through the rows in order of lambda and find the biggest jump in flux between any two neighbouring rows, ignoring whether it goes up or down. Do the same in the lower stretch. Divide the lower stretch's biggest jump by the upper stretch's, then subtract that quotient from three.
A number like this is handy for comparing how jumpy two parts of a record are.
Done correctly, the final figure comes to 2.55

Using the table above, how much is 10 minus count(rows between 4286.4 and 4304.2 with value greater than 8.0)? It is 7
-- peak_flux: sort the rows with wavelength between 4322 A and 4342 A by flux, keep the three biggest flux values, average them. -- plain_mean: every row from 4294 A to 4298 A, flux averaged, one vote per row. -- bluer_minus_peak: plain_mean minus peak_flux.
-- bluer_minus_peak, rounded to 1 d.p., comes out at -1.9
